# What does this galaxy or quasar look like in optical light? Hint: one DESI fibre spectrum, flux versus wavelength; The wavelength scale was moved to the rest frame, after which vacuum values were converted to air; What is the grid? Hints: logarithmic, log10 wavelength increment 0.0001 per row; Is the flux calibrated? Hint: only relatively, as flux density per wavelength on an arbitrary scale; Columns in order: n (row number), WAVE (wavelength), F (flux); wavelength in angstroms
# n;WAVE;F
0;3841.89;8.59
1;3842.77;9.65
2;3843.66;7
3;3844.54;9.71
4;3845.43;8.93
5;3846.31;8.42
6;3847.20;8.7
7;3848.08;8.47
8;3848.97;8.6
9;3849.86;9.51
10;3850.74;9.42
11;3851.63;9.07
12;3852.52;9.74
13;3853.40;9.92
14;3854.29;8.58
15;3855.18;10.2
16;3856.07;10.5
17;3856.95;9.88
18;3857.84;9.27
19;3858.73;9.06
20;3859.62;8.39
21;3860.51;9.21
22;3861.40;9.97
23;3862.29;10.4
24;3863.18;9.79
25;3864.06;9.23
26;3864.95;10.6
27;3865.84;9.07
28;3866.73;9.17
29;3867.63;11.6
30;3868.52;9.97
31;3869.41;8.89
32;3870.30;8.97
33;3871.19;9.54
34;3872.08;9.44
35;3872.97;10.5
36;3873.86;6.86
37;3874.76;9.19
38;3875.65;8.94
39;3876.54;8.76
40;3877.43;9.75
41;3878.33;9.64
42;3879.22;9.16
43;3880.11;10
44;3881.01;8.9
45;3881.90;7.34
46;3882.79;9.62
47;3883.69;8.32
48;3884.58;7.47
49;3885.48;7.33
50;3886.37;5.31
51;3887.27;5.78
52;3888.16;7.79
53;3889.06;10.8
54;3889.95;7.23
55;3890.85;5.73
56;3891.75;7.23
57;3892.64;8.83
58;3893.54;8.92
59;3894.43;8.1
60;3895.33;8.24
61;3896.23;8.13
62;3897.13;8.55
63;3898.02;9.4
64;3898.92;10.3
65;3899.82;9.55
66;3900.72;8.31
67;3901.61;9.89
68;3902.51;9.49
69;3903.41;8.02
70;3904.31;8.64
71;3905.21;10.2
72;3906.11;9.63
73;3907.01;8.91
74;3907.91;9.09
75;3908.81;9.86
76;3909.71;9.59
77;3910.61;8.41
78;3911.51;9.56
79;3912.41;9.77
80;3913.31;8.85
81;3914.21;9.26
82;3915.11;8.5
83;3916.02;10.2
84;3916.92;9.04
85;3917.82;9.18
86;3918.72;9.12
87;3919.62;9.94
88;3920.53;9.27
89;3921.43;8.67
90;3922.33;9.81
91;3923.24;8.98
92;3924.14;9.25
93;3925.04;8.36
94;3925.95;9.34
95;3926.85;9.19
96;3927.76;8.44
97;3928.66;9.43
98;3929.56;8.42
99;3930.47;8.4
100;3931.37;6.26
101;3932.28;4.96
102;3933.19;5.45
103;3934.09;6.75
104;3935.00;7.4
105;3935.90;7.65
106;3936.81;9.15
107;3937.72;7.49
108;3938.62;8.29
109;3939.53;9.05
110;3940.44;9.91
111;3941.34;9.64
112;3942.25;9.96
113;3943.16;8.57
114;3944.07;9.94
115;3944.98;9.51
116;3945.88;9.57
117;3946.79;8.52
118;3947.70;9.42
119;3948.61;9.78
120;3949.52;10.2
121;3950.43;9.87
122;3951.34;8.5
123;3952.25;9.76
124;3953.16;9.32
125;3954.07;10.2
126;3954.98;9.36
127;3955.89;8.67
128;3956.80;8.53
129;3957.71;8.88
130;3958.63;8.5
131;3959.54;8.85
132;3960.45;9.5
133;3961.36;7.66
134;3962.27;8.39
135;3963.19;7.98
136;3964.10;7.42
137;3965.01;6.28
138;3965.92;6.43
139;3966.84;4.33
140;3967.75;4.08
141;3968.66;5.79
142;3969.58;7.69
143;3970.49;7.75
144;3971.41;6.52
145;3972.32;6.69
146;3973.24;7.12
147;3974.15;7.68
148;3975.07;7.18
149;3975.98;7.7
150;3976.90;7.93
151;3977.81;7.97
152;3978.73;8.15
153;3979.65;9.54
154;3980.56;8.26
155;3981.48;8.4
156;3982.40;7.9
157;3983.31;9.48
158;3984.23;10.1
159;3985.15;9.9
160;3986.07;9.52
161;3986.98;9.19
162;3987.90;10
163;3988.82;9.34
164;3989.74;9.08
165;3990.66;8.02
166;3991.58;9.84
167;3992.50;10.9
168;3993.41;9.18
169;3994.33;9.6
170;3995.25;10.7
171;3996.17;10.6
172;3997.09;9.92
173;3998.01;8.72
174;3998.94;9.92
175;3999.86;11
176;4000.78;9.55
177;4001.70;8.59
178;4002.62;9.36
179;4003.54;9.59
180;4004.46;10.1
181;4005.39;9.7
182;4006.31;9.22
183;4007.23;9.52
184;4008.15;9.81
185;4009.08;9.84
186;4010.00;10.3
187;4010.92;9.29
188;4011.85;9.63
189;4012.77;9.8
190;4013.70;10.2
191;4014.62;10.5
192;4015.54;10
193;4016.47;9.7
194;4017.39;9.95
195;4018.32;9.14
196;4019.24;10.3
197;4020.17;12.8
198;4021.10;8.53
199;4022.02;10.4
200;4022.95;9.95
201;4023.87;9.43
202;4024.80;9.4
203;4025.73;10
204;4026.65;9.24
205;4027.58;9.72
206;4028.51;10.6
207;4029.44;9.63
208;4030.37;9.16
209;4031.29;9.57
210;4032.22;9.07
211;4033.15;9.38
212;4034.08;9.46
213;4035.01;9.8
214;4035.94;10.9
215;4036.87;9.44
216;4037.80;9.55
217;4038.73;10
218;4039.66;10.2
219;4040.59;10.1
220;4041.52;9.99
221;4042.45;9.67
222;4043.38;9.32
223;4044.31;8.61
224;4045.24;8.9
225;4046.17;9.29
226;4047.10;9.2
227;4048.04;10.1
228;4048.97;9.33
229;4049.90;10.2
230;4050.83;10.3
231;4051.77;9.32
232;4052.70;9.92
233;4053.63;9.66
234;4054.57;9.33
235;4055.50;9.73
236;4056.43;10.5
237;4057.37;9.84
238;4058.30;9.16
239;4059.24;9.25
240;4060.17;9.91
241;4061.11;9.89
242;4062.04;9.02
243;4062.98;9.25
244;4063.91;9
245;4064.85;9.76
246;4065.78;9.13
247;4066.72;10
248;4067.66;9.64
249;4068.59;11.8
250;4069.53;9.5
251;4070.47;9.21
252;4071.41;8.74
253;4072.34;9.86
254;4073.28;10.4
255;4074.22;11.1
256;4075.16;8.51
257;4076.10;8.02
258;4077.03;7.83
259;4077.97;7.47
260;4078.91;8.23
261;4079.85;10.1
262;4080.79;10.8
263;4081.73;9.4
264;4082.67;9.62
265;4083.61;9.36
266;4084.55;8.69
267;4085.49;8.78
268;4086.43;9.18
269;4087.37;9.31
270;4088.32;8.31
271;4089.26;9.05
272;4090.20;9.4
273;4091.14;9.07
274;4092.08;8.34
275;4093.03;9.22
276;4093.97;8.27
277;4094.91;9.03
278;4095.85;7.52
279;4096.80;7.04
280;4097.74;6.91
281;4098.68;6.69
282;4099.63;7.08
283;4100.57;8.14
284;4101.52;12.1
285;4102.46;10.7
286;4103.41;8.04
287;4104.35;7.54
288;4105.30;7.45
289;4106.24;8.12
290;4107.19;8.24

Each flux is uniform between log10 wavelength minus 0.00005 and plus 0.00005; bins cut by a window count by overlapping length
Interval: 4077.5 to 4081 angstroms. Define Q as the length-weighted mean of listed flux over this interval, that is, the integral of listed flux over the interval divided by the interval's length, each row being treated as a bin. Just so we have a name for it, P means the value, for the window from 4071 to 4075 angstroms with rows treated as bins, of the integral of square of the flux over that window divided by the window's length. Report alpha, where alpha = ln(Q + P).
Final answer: 4.69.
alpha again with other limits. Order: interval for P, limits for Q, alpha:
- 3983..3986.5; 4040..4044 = 4.65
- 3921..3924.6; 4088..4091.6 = 4.54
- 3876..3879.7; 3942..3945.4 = 4.57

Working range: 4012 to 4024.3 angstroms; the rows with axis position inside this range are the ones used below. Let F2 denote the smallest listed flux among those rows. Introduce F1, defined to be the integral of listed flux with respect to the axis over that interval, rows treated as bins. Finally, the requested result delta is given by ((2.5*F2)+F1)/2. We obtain 72.5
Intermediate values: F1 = 124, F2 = 8.53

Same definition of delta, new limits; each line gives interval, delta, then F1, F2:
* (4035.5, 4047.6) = 69.0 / 116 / 8.61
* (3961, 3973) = 45.2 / 80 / 4.08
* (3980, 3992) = 64.8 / 110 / 7.9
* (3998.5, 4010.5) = 69.2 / 117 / 8.59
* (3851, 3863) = 67.8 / 115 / 8.39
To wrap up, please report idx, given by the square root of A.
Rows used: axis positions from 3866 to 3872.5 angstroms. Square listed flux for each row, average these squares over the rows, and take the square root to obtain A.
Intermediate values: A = 9.7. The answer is 3.11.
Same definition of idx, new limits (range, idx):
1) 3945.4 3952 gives 3.07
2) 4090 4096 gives 2.95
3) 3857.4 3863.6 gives 3.08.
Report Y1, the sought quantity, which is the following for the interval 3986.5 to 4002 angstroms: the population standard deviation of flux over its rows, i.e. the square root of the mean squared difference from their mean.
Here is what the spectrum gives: 0.81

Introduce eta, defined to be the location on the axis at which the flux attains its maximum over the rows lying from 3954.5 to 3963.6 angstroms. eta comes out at 3960.45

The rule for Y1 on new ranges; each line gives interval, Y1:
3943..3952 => 0.60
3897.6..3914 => 0.64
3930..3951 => 1.48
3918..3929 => 0.46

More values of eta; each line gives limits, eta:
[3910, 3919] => 3916.02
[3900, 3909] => 3905.21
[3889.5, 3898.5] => 3898.02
